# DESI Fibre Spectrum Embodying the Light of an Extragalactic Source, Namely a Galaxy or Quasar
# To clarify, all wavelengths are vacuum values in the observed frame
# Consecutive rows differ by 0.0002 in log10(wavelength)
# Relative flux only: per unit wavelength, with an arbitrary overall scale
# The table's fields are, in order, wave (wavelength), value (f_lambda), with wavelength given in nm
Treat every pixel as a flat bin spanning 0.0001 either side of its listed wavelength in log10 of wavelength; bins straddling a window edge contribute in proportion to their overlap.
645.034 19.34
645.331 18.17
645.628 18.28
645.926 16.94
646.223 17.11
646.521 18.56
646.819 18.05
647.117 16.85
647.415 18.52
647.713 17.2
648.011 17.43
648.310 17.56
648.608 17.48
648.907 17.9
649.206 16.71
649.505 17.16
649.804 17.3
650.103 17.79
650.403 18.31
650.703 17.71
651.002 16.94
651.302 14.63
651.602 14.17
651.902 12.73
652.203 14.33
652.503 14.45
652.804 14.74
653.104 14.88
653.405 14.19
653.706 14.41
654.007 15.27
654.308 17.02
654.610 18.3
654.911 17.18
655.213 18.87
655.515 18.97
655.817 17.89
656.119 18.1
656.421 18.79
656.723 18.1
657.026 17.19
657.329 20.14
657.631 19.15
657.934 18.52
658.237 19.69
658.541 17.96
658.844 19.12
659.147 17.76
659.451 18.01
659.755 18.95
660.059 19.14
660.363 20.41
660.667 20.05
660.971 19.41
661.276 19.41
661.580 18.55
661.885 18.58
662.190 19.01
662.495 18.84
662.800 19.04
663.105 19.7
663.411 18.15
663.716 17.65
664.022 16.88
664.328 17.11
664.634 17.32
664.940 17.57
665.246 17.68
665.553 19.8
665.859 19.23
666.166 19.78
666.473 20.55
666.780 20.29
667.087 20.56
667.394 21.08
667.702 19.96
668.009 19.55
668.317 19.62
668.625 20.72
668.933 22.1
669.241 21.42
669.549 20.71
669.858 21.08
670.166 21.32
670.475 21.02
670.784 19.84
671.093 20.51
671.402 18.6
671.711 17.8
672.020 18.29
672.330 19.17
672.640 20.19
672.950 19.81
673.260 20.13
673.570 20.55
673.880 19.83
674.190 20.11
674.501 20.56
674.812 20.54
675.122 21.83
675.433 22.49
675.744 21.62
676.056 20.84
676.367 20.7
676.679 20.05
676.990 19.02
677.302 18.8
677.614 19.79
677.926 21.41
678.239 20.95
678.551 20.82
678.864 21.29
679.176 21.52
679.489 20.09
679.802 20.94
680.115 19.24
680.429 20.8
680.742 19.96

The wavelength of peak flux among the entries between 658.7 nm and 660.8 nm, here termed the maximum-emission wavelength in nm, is 660.363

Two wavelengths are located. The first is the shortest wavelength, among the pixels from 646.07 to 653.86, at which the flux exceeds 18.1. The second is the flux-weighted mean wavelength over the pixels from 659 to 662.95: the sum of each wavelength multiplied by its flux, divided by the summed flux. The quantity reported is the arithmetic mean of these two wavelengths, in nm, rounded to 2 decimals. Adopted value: 653.75 nm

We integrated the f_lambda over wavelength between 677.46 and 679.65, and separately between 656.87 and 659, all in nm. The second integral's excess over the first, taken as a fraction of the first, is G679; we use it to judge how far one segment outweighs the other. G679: -0.12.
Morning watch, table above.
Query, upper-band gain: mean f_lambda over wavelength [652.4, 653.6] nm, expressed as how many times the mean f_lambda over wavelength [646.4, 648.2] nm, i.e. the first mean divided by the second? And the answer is 0.82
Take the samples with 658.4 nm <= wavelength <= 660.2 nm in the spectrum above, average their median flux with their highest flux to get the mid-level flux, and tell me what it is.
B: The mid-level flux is 18.8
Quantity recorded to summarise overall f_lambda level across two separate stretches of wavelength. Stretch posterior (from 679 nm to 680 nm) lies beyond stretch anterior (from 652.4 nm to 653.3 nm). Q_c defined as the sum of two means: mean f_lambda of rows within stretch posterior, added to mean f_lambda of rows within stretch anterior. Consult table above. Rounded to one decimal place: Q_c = 35.5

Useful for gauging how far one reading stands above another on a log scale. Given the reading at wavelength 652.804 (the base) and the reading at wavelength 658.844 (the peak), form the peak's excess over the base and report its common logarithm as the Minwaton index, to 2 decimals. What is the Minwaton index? 0.64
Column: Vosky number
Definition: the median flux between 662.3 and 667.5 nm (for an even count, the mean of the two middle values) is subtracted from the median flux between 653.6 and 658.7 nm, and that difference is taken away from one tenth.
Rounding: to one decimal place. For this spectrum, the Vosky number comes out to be 1.0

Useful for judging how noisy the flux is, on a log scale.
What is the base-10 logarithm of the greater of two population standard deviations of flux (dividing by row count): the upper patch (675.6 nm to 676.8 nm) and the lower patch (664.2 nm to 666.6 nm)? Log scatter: 0.10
